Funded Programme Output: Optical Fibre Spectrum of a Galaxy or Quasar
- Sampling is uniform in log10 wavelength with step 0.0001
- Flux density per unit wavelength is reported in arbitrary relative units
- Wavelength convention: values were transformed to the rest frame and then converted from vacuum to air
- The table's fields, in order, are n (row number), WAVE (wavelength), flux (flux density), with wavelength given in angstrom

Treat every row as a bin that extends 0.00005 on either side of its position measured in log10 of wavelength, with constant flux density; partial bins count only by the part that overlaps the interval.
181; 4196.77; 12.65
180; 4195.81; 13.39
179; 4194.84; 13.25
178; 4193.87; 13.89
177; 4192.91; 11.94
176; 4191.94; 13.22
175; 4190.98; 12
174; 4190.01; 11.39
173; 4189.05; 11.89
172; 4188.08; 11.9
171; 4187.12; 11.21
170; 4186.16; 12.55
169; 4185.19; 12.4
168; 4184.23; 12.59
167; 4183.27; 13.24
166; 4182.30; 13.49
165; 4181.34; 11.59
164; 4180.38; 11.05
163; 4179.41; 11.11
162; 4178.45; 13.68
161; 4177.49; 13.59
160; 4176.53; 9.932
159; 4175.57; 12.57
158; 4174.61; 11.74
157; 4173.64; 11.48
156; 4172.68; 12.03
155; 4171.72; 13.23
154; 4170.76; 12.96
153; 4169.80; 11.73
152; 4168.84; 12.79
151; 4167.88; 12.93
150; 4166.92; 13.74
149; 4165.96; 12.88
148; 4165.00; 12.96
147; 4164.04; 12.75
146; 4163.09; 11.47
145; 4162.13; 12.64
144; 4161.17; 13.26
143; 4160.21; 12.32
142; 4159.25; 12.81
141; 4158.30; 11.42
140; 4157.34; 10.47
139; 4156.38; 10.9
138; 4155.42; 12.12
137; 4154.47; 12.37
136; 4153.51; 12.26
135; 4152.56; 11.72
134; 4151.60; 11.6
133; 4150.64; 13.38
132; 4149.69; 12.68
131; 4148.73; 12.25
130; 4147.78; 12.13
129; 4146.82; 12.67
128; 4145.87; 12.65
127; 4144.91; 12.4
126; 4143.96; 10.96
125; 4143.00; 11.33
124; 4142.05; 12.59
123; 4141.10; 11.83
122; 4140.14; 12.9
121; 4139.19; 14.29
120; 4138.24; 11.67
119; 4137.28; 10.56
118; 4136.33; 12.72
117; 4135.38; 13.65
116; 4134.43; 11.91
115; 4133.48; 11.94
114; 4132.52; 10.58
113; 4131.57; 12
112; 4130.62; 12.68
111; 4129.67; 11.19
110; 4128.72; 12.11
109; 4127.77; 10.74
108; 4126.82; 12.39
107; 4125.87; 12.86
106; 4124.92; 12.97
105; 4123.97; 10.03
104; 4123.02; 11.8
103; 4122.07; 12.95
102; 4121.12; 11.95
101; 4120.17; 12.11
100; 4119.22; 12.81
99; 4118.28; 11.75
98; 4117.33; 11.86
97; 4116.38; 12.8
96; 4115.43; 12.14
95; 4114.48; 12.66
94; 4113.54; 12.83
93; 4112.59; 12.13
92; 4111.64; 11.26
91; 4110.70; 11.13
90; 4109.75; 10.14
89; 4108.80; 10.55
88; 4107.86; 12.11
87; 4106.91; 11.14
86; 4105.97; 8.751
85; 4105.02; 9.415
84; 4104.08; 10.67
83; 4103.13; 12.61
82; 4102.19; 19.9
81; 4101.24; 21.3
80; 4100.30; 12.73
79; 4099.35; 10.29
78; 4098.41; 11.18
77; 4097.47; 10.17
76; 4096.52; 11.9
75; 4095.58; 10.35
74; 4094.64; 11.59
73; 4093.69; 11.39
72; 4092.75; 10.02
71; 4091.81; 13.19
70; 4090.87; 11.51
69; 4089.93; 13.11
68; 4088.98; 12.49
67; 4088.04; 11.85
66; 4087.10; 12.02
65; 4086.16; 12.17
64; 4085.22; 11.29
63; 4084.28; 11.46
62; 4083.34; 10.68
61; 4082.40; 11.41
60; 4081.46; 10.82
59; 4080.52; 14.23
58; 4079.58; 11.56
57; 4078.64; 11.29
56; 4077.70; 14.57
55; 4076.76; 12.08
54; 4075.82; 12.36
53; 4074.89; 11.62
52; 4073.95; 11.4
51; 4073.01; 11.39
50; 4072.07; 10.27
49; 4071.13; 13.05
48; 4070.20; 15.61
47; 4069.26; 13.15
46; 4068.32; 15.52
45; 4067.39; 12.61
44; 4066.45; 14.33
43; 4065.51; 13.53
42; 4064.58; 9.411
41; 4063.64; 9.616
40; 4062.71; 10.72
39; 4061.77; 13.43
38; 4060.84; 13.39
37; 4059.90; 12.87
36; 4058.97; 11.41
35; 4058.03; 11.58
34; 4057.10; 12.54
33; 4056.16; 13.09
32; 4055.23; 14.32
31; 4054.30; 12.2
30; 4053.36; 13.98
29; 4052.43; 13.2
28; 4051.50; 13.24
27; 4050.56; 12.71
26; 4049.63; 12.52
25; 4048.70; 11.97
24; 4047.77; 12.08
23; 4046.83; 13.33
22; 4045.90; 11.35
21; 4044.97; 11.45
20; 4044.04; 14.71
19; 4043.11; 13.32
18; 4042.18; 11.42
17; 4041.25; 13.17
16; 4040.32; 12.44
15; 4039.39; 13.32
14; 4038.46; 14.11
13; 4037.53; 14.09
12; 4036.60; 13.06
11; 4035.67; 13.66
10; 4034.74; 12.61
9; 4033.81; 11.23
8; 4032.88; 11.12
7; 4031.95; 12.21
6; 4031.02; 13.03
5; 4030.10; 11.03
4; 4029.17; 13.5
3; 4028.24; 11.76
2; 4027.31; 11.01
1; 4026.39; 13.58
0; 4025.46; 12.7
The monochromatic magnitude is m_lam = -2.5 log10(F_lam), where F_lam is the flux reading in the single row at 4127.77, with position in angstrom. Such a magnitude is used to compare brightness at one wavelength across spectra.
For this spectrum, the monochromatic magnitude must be -2.58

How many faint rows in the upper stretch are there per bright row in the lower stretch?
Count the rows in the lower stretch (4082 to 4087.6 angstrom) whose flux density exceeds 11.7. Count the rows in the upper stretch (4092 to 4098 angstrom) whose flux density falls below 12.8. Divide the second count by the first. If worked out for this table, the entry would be 3.0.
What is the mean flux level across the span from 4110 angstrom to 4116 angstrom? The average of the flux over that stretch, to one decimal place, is 12.0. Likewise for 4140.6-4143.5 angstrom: 11.9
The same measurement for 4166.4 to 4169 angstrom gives 13.2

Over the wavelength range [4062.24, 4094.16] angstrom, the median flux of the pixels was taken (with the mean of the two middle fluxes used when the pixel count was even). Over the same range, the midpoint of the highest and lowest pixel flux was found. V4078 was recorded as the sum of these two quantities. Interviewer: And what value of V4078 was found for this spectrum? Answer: 24.2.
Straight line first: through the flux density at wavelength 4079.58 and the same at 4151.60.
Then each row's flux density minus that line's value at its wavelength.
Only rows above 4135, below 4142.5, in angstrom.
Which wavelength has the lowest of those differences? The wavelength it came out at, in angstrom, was 4137.28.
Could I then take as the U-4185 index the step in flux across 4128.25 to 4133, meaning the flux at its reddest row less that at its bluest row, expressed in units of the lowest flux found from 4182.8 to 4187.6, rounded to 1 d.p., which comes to -0.1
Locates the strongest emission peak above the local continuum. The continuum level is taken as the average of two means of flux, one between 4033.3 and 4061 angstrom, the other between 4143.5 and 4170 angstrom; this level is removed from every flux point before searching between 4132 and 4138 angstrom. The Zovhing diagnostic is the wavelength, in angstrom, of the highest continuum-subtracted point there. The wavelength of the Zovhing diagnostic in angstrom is 4135.38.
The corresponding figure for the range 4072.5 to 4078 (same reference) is 4077.70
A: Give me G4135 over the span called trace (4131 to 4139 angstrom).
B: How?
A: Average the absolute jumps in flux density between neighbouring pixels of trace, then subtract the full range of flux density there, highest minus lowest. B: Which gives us -1.84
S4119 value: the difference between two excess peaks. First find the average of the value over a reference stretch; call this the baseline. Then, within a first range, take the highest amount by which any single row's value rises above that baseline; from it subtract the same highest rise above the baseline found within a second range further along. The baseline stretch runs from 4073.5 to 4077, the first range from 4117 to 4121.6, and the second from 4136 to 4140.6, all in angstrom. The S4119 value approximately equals -1.5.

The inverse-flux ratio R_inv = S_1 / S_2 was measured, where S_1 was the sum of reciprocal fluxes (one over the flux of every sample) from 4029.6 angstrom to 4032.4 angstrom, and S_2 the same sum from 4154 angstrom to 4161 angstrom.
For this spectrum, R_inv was 0.4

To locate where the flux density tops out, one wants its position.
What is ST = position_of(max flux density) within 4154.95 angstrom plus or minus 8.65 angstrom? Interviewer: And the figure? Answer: 4150.64 angstrom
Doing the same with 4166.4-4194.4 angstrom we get 4193.87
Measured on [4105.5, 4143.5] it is 4139.19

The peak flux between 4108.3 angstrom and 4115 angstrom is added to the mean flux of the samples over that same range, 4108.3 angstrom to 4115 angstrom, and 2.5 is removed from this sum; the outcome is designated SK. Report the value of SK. 21.9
